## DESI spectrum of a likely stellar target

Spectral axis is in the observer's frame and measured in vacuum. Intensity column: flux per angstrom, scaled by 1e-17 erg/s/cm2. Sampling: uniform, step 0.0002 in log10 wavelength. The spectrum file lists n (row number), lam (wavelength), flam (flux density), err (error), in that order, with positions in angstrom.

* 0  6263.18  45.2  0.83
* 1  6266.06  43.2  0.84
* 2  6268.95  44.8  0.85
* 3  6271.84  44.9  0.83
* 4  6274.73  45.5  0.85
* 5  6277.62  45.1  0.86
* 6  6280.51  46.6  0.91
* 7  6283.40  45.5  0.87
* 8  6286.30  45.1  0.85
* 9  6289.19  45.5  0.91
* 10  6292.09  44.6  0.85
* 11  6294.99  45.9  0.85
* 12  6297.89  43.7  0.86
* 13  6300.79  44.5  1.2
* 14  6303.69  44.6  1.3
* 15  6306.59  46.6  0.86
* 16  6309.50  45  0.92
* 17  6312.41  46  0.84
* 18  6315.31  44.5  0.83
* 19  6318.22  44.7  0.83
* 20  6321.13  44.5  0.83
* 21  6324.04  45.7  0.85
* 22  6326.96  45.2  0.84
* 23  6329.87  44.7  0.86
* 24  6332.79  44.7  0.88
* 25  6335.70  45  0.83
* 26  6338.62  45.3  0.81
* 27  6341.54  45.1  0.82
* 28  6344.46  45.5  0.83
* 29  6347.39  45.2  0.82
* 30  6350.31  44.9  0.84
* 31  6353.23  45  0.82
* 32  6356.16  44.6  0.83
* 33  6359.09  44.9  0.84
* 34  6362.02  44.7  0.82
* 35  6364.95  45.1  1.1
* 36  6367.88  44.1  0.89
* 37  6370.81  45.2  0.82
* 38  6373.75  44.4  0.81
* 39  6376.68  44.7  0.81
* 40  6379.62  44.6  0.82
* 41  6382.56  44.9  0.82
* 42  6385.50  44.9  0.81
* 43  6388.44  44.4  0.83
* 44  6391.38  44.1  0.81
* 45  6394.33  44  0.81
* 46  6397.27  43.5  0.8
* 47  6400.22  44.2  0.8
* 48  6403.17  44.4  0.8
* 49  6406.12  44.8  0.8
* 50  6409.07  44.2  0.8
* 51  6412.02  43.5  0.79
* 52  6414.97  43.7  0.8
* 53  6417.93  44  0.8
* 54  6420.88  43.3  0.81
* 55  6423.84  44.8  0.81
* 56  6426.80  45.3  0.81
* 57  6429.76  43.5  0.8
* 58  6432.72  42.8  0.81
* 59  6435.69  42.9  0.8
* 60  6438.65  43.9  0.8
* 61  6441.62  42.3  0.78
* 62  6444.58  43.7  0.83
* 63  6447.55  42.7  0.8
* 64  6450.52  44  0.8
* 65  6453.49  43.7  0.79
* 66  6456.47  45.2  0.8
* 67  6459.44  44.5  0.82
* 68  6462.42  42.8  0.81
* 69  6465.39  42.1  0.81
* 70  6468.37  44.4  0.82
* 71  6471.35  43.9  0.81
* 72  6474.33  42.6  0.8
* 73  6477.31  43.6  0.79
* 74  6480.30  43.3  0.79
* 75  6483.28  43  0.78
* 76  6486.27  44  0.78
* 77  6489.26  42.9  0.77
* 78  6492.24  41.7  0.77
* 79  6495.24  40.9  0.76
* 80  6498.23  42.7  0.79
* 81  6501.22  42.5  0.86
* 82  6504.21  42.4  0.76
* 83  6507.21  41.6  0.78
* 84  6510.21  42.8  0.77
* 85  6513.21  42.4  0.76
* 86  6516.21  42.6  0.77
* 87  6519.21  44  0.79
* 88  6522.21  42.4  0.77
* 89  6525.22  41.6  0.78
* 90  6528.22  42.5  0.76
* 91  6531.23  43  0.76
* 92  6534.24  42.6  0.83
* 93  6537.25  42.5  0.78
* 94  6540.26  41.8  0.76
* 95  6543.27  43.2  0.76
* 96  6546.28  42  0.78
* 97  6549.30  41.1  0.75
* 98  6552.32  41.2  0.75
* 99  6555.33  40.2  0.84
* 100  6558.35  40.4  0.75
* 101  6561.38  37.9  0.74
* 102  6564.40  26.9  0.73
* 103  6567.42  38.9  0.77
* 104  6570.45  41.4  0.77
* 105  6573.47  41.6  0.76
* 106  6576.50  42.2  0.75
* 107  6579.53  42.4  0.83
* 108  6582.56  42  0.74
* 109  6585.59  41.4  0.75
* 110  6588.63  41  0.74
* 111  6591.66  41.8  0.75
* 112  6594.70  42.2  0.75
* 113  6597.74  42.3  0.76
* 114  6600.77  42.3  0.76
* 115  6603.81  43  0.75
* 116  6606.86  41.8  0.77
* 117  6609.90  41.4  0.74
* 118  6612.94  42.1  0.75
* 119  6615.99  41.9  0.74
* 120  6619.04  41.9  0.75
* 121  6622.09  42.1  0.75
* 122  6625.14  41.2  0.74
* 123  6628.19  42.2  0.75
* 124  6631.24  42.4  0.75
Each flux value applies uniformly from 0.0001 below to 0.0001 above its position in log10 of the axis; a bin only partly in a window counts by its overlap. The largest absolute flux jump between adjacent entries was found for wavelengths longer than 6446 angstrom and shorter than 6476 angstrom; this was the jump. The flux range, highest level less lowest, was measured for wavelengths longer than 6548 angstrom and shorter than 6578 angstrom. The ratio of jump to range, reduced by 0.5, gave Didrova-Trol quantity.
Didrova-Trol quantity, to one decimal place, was -0.3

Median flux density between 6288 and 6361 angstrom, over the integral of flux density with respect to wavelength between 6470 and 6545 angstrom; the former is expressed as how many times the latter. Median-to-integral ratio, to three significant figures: 0.0141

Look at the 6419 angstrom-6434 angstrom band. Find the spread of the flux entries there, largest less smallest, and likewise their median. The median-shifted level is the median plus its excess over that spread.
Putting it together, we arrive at 84.5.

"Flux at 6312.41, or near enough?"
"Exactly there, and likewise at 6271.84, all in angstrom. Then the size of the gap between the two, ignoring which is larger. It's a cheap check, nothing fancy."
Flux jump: 1.1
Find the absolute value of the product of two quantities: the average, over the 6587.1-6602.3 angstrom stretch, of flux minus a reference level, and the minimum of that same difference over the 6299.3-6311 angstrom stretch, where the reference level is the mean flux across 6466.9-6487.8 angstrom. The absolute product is 1.6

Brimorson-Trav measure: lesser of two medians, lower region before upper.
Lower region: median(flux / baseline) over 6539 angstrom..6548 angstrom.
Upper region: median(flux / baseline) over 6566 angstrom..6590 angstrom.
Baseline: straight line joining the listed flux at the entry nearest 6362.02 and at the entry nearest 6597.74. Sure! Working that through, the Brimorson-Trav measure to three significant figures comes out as 0.977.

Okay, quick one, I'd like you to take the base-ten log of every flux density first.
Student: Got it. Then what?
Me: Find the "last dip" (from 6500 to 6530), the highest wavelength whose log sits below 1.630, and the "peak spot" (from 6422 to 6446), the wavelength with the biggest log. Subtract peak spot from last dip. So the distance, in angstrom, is 101.4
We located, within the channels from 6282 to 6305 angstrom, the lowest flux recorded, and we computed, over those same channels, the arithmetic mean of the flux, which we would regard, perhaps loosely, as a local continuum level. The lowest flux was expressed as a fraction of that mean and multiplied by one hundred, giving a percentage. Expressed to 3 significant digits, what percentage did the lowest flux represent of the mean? 97.3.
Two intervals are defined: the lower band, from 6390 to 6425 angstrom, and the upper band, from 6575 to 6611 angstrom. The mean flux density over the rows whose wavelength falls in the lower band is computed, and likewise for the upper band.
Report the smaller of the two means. 42.0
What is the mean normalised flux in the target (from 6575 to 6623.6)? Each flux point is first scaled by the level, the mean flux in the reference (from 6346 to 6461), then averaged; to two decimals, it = 0.95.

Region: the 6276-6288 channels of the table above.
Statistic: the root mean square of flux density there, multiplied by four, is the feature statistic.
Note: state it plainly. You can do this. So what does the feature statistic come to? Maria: 182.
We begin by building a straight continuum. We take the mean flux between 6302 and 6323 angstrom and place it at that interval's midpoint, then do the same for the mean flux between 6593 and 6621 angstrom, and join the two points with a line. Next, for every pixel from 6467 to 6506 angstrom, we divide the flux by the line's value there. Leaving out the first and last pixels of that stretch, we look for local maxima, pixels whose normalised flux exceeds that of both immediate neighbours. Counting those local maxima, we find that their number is 3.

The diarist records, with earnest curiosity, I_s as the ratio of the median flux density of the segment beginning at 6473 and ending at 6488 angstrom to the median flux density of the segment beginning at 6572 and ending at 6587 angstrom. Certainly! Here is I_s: 1.03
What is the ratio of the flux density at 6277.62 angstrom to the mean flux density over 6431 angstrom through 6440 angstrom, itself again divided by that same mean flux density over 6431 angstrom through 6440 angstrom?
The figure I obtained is 0.0242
